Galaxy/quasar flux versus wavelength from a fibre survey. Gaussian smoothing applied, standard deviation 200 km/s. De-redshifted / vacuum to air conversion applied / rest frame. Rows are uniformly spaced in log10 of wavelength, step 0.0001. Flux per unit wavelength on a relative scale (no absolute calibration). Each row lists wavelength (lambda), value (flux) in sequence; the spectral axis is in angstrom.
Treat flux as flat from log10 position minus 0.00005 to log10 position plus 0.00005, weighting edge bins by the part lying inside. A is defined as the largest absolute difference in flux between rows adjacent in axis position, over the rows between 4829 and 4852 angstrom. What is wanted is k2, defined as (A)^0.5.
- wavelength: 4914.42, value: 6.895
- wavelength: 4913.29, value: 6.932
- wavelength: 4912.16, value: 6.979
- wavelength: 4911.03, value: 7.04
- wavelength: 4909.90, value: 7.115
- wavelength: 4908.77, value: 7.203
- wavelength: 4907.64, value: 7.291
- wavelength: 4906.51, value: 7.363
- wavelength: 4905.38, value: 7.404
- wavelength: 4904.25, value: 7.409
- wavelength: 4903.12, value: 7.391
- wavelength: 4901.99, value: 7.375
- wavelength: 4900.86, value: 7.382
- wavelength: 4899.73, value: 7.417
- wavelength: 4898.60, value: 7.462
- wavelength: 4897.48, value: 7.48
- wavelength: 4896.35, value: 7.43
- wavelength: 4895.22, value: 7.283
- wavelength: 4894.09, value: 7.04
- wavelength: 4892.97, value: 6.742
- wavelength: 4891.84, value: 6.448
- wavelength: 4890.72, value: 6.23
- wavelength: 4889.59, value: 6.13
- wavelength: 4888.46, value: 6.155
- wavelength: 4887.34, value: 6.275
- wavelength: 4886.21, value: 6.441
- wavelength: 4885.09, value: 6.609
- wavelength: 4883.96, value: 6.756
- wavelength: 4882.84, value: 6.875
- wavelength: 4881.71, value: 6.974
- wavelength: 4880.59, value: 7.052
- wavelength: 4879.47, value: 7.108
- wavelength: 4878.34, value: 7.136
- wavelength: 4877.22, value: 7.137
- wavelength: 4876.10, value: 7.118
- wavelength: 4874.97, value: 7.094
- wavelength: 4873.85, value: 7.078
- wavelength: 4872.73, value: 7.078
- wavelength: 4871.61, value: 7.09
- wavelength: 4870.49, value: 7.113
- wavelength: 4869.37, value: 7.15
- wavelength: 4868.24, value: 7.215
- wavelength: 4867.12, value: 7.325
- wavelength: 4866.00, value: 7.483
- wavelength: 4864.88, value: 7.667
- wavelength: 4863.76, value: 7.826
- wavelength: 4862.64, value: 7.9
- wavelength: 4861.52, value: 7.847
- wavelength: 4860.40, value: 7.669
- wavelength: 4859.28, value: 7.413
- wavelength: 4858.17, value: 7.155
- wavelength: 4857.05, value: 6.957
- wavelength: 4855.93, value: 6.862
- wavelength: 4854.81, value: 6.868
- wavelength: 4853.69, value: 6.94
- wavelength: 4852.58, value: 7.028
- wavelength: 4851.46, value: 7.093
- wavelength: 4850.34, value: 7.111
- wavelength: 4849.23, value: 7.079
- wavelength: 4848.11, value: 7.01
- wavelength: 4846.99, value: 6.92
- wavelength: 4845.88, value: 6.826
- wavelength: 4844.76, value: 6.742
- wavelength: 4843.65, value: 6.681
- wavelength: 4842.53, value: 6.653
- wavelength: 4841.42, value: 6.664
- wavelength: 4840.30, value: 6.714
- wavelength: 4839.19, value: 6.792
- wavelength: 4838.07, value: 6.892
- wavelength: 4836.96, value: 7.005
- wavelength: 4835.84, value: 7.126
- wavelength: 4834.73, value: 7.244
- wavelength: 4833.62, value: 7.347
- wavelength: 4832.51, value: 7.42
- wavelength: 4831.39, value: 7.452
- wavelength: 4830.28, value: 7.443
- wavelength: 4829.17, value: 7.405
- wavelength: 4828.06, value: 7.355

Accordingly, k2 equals 0.35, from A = 0.12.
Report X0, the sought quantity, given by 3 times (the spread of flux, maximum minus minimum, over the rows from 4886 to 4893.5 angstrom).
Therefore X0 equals 1.8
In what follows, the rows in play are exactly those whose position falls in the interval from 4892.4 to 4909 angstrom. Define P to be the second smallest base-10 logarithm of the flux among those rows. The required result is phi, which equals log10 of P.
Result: -0.072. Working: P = 0.848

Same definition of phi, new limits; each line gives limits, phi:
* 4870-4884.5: -0.077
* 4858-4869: -0.066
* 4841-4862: -0.084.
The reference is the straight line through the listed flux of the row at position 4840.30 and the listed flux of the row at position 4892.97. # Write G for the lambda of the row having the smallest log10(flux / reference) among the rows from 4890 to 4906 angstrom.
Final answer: 4890.72 angstrom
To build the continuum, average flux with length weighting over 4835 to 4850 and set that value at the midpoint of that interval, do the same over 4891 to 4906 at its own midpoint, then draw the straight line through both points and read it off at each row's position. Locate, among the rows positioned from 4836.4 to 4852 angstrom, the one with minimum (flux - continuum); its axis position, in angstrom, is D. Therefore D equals 4842.53 angstrom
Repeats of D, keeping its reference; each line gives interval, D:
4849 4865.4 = 4855.93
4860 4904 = 4889.59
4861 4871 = 4870.49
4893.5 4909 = 4894.09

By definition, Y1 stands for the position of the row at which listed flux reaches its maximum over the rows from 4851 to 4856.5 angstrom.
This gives 4851.46 angstrom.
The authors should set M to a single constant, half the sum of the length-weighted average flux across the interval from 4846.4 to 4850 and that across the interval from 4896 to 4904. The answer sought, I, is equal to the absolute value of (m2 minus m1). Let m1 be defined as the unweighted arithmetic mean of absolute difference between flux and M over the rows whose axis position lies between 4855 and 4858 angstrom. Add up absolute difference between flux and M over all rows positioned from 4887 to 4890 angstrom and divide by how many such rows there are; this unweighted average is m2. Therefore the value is 0.7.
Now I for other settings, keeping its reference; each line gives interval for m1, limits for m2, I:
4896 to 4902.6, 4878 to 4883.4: 0.0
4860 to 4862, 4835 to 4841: 0.2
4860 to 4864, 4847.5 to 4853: 0.4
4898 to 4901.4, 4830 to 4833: 0.0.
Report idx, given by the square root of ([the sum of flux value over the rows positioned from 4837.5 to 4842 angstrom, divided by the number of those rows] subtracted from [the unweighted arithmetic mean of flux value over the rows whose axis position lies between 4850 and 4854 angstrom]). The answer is 0.53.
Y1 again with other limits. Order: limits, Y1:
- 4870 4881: 4877.22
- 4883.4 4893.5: 4883.96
